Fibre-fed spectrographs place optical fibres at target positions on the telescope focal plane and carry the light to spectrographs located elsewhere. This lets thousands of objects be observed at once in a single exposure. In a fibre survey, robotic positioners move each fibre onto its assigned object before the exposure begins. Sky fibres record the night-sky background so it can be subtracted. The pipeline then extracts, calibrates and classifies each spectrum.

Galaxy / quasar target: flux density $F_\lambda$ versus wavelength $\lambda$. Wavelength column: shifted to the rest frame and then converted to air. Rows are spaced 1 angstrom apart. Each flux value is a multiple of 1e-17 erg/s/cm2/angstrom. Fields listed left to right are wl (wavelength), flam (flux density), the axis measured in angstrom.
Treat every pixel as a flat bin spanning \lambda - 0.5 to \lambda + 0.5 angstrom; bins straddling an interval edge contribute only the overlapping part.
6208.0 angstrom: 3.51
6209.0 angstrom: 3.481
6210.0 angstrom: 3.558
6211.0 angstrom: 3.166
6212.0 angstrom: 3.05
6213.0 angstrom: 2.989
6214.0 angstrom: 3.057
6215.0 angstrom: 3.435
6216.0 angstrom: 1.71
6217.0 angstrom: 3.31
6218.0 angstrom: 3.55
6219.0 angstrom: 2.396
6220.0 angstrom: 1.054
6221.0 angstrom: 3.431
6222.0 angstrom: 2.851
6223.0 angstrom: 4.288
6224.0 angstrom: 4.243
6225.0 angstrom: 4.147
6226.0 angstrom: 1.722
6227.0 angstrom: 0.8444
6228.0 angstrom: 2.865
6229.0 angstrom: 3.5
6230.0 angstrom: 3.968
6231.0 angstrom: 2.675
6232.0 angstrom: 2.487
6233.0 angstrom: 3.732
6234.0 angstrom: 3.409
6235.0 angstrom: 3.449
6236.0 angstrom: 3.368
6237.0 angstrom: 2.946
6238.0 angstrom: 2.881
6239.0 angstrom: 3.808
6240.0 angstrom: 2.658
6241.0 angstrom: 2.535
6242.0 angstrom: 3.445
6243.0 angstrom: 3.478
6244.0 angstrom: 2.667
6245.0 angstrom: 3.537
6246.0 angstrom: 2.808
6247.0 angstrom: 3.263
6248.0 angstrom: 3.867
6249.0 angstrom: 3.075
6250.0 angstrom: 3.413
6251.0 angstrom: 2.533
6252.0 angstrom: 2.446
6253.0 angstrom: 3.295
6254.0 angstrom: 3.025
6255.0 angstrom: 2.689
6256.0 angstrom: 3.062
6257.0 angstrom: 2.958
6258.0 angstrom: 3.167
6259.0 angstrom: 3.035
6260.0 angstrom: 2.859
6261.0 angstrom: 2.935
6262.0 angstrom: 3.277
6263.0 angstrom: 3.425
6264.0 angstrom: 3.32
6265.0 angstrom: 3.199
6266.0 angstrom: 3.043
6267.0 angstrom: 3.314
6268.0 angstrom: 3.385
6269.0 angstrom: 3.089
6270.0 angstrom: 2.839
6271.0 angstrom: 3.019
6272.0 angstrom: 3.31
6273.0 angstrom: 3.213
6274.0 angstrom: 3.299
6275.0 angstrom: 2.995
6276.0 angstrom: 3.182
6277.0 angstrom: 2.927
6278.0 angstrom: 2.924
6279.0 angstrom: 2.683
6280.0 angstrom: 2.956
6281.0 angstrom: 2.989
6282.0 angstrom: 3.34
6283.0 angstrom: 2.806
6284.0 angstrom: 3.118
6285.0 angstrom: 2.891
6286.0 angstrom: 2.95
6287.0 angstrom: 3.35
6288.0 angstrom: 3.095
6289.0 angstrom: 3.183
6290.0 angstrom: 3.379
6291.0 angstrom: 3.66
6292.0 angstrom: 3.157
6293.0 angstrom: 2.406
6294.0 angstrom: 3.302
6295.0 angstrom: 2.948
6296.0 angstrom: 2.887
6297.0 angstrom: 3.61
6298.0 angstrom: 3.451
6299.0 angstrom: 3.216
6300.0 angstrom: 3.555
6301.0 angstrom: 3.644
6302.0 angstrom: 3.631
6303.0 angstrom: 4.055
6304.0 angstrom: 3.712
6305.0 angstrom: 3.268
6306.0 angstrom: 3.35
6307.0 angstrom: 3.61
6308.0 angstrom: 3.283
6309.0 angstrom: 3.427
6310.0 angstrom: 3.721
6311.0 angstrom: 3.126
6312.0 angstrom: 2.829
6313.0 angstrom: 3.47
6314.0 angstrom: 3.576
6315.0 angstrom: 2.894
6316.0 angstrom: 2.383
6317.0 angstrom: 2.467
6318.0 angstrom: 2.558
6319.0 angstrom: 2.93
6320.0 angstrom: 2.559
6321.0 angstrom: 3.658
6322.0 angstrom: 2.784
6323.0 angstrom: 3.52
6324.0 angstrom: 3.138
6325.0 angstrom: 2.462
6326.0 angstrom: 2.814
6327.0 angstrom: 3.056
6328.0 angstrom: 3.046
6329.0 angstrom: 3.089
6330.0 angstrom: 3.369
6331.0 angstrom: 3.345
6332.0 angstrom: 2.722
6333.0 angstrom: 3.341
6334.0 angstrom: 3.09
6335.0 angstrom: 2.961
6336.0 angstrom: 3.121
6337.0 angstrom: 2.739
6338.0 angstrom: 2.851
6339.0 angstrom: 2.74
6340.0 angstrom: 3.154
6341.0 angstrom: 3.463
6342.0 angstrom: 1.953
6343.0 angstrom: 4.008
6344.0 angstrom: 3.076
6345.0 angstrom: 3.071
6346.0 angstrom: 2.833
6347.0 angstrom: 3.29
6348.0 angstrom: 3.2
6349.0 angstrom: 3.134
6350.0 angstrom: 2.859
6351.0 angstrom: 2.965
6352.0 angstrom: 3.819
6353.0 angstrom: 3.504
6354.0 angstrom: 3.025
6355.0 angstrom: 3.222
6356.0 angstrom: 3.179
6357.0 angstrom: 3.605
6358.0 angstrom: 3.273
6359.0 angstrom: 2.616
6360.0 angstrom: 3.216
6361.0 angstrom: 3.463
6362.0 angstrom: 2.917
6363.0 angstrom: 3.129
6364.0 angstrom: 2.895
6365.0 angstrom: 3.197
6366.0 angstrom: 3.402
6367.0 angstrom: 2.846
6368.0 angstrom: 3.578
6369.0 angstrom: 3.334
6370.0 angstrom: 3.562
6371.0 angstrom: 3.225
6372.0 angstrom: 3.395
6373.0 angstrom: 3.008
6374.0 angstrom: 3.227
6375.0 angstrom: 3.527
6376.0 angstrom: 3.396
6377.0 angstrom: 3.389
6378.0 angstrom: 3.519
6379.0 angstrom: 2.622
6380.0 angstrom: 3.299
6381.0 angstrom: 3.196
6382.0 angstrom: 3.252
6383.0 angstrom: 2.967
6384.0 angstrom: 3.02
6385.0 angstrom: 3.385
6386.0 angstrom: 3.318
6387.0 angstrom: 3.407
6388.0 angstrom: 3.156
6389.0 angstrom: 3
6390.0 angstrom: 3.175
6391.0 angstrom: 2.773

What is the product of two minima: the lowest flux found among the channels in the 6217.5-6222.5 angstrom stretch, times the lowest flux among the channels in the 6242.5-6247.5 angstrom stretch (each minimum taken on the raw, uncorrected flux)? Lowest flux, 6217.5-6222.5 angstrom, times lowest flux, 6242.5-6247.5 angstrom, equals 2.8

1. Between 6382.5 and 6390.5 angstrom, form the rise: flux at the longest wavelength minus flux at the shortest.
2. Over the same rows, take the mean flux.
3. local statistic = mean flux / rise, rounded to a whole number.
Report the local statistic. 15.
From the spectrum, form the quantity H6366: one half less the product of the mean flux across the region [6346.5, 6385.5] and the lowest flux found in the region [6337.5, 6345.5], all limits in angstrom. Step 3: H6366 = -5.8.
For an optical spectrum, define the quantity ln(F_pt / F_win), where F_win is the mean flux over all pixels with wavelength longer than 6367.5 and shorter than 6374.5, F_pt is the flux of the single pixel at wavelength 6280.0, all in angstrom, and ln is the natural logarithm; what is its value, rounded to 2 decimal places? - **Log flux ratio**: -0.12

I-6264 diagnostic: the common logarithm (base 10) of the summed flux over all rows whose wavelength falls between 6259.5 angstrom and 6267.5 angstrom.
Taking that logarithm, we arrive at 1.40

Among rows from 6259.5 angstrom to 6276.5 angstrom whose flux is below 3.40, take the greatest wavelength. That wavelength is 6276.0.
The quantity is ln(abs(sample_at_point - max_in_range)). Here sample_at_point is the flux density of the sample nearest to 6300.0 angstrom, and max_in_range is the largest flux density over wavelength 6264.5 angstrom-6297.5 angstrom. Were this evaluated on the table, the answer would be -2.3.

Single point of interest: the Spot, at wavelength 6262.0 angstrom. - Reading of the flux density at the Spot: 3.277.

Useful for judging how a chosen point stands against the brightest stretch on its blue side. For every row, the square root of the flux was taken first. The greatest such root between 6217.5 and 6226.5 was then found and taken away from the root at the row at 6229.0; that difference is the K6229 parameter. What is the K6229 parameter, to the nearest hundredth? -0.20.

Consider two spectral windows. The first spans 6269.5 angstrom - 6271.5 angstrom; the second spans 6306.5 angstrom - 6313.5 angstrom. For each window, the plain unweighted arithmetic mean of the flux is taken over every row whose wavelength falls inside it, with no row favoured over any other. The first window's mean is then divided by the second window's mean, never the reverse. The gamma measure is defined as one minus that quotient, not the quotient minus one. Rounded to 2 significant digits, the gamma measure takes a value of 0.13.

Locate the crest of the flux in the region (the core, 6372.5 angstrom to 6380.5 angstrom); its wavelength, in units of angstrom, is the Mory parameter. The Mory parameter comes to 6375.0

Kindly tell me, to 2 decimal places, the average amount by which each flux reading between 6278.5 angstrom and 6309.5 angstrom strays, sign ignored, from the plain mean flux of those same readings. 0.28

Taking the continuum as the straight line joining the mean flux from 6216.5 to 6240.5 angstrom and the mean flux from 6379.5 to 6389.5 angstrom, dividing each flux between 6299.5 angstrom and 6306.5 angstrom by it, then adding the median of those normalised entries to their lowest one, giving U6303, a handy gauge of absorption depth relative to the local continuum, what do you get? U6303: 2.20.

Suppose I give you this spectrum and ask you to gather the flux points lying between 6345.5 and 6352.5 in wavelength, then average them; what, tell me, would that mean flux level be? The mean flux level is 3.2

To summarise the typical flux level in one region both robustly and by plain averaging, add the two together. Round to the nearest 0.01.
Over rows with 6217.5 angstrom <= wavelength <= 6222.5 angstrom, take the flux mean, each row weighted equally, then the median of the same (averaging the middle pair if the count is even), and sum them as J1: 5.51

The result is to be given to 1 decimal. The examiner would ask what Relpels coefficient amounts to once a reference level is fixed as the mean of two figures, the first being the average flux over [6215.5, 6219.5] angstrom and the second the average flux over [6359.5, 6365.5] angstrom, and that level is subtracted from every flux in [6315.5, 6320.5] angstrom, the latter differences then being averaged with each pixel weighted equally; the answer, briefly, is -0.4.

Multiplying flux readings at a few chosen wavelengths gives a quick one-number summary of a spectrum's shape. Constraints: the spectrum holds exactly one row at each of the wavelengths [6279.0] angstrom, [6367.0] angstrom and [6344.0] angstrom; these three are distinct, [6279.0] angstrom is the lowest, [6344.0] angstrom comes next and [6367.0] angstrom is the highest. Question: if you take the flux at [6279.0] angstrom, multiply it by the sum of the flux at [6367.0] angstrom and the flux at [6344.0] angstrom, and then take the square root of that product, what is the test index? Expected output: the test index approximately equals 4.0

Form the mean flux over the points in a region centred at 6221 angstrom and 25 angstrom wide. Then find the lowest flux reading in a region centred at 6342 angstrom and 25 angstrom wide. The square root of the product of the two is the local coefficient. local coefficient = 2.43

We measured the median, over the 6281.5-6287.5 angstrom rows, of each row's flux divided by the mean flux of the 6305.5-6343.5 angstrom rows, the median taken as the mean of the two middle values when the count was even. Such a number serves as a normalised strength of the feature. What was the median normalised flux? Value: 0.99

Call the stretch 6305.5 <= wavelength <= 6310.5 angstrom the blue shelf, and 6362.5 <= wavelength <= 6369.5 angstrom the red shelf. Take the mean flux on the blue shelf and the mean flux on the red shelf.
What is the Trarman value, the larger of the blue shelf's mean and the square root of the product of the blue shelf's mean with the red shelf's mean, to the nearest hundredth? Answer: 3.48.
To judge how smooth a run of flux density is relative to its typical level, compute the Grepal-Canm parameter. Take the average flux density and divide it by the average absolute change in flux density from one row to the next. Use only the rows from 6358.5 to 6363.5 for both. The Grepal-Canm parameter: 7.6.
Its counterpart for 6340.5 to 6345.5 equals 2.8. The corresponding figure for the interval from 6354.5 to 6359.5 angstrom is 8.7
